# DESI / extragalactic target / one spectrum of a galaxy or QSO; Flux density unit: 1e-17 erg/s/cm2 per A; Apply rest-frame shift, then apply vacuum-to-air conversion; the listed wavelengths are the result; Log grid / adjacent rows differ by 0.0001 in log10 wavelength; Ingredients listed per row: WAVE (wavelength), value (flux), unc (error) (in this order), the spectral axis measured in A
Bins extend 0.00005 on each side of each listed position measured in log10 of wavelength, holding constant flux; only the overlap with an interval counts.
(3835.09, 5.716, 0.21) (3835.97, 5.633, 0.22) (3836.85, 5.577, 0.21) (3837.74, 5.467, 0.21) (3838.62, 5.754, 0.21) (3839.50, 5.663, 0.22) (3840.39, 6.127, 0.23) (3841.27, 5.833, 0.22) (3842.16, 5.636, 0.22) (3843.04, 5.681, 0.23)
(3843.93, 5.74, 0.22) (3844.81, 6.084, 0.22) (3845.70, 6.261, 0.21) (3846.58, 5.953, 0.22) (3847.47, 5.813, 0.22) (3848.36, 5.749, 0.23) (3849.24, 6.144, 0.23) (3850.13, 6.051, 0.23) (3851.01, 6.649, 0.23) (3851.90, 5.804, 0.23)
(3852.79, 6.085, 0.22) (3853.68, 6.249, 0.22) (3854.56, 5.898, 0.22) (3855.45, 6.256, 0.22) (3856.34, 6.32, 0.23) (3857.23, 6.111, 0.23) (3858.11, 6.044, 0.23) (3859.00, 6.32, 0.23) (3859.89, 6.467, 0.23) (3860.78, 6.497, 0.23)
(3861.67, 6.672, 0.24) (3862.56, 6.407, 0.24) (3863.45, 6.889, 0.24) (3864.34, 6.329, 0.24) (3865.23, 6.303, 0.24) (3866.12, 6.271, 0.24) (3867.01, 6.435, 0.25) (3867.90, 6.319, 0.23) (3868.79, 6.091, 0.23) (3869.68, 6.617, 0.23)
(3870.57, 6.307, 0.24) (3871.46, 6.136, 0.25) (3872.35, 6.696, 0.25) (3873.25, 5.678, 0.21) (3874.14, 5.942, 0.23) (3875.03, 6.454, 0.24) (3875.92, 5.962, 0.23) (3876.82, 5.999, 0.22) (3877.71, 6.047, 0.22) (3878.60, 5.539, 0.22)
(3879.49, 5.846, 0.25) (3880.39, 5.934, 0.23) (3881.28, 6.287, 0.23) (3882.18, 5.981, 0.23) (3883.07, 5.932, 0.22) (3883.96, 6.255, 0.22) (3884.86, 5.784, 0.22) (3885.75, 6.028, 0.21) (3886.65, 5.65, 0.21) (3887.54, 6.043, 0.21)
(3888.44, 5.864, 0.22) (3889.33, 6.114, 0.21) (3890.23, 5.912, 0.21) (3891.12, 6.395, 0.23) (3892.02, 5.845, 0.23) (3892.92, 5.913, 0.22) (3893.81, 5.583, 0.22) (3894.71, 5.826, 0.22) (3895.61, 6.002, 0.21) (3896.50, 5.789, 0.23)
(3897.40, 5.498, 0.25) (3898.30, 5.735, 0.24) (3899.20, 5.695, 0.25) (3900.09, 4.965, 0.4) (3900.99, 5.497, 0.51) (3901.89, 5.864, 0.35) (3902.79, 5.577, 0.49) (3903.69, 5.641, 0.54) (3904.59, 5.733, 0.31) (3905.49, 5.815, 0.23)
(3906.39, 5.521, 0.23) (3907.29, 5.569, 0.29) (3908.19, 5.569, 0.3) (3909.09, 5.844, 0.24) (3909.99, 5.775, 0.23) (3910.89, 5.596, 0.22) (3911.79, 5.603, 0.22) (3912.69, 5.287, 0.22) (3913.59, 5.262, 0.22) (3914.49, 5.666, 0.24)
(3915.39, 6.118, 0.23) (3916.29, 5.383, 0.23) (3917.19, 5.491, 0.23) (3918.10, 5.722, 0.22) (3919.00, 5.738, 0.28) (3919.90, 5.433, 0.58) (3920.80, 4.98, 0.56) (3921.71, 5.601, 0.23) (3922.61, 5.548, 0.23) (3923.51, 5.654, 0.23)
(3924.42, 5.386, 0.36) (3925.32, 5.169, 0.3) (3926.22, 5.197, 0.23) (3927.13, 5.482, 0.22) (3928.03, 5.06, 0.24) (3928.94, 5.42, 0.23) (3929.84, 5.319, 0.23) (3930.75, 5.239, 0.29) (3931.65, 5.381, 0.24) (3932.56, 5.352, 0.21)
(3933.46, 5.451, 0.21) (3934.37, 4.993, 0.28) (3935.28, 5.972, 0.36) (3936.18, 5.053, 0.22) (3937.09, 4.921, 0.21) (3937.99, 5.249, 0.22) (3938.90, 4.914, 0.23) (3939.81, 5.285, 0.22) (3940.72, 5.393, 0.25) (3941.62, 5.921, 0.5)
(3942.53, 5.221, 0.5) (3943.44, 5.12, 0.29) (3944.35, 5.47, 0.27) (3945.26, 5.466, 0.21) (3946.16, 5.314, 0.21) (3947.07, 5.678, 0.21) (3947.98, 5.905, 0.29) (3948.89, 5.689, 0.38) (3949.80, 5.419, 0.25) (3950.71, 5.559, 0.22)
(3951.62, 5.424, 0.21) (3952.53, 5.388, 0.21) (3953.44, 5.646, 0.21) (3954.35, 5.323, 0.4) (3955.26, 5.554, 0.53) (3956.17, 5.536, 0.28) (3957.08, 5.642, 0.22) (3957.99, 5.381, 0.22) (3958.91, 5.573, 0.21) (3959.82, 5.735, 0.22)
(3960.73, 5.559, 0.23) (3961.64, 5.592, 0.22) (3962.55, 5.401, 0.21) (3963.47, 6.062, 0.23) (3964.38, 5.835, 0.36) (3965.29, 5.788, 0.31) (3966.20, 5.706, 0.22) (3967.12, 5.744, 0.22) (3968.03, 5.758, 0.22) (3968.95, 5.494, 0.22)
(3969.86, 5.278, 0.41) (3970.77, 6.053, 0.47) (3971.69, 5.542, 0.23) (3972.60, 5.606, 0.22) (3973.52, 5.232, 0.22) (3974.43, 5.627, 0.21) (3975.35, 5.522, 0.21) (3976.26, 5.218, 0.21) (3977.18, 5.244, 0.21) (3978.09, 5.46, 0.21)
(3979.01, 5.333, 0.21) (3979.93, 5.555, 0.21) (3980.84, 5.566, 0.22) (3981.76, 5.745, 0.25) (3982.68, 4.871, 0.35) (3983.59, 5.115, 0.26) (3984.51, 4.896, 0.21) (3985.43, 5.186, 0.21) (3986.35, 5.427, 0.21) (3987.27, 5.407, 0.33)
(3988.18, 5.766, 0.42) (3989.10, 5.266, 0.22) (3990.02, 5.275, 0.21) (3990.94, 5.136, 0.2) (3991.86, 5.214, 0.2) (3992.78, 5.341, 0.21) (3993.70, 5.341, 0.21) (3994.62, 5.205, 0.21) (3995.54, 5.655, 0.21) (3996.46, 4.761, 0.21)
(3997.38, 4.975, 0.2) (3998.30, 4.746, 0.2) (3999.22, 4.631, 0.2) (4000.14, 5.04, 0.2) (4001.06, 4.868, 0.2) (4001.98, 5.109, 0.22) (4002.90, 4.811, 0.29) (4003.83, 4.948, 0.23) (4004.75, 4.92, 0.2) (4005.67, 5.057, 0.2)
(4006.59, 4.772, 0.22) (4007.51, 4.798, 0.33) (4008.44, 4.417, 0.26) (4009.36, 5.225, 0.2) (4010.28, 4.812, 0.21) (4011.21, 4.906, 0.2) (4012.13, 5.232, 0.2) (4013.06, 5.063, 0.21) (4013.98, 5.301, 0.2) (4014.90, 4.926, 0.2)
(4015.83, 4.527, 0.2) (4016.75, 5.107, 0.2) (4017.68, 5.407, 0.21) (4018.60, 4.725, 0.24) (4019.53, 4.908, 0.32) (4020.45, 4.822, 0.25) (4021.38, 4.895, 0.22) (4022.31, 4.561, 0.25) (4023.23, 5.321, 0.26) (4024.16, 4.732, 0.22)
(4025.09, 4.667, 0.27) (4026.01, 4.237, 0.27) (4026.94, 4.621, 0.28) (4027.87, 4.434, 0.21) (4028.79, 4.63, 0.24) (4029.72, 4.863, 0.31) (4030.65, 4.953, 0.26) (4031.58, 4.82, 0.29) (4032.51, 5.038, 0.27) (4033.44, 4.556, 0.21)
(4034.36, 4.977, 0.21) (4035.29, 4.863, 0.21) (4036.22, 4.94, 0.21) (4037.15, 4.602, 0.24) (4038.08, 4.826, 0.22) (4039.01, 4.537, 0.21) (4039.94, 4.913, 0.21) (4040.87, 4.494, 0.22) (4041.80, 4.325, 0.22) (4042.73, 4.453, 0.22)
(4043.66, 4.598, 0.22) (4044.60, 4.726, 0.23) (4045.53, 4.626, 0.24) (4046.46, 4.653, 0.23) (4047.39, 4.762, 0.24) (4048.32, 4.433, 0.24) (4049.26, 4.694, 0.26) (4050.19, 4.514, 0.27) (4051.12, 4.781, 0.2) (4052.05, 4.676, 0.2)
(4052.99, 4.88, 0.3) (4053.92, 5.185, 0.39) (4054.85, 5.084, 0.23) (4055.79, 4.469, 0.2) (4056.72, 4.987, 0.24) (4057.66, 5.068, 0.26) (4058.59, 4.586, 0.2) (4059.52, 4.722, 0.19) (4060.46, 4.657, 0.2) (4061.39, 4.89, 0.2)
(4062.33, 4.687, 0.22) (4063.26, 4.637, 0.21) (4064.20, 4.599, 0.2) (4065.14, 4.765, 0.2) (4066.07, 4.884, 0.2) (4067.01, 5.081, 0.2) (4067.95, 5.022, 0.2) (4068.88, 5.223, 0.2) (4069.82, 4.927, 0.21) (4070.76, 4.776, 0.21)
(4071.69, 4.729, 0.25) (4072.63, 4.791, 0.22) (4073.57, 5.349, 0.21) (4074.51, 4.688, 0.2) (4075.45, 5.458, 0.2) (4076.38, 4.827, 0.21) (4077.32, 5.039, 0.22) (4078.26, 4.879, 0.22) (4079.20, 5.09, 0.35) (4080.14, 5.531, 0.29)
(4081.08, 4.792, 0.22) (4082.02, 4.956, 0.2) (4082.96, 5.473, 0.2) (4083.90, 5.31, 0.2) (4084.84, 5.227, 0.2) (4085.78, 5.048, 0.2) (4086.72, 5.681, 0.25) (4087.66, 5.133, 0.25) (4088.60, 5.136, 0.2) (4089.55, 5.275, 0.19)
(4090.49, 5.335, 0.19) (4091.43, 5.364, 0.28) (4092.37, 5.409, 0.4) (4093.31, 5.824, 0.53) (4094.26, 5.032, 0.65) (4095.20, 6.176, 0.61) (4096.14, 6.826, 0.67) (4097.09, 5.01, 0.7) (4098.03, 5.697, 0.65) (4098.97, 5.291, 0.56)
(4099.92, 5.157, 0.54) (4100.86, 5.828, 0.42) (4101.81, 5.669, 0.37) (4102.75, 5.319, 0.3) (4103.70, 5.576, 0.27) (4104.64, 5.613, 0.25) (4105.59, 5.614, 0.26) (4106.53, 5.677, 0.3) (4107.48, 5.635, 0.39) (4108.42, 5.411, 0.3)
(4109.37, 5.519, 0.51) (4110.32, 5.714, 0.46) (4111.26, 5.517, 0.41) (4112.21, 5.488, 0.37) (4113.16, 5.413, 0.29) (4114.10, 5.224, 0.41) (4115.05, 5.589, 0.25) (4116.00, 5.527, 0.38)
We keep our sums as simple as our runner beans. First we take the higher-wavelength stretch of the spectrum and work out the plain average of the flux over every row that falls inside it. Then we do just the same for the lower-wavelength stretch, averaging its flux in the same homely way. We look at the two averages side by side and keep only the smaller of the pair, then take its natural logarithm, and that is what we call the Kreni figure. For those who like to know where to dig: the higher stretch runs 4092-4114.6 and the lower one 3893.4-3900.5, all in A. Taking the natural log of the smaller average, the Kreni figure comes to 1.72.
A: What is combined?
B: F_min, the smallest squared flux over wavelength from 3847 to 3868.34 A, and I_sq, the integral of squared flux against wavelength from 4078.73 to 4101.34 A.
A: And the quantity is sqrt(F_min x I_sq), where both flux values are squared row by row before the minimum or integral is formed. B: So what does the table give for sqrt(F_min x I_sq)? 148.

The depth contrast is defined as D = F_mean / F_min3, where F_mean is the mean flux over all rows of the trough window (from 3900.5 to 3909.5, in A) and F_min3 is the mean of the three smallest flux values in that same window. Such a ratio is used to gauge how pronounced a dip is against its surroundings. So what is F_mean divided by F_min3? 1.02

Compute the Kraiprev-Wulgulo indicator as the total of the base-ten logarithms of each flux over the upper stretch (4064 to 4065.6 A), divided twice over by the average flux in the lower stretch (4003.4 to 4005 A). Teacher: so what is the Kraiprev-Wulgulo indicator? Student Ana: 0.055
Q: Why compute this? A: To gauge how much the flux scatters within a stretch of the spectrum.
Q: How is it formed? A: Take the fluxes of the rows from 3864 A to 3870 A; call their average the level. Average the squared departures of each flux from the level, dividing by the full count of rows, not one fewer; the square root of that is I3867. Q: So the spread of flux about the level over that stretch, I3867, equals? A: 0.15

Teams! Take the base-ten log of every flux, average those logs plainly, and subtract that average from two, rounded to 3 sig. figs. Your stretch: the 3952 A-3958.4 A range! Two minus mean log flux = 1.26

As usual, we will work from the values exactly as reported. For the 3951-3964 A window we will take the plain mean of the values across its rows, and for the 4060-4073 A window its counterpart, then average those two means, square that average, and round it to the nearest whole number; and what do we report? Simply 27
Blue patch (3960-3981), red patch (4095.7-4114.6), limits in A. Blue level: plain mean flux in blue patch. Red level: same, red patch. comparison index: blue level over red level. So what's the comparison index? 1.00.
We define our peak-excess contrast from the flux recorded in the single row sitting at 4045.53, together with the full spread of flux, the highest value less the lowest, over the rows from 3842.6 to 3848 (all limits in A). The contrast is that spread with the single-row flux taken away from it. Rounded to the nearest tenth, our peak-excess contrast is -4.0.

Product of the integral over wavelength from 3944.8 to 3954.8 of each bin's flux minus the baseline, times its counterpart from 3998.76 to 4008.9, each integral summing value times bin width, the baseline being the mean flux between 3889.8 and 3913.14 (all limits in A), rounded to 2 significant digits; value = 14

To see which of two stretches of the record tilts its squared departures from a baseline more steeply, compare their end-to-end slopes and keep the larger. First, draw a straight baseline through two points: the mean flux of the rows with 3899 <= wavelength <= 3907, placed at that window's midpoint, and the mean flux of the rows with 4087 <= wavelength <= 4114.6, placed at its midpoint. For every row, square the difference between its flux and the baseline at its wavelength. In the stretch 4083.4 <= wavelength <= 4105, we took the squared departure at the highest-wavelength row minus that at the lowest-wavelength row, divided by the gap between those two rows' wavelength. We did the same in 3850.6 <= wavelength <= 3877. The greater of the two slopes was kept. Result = -0.002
